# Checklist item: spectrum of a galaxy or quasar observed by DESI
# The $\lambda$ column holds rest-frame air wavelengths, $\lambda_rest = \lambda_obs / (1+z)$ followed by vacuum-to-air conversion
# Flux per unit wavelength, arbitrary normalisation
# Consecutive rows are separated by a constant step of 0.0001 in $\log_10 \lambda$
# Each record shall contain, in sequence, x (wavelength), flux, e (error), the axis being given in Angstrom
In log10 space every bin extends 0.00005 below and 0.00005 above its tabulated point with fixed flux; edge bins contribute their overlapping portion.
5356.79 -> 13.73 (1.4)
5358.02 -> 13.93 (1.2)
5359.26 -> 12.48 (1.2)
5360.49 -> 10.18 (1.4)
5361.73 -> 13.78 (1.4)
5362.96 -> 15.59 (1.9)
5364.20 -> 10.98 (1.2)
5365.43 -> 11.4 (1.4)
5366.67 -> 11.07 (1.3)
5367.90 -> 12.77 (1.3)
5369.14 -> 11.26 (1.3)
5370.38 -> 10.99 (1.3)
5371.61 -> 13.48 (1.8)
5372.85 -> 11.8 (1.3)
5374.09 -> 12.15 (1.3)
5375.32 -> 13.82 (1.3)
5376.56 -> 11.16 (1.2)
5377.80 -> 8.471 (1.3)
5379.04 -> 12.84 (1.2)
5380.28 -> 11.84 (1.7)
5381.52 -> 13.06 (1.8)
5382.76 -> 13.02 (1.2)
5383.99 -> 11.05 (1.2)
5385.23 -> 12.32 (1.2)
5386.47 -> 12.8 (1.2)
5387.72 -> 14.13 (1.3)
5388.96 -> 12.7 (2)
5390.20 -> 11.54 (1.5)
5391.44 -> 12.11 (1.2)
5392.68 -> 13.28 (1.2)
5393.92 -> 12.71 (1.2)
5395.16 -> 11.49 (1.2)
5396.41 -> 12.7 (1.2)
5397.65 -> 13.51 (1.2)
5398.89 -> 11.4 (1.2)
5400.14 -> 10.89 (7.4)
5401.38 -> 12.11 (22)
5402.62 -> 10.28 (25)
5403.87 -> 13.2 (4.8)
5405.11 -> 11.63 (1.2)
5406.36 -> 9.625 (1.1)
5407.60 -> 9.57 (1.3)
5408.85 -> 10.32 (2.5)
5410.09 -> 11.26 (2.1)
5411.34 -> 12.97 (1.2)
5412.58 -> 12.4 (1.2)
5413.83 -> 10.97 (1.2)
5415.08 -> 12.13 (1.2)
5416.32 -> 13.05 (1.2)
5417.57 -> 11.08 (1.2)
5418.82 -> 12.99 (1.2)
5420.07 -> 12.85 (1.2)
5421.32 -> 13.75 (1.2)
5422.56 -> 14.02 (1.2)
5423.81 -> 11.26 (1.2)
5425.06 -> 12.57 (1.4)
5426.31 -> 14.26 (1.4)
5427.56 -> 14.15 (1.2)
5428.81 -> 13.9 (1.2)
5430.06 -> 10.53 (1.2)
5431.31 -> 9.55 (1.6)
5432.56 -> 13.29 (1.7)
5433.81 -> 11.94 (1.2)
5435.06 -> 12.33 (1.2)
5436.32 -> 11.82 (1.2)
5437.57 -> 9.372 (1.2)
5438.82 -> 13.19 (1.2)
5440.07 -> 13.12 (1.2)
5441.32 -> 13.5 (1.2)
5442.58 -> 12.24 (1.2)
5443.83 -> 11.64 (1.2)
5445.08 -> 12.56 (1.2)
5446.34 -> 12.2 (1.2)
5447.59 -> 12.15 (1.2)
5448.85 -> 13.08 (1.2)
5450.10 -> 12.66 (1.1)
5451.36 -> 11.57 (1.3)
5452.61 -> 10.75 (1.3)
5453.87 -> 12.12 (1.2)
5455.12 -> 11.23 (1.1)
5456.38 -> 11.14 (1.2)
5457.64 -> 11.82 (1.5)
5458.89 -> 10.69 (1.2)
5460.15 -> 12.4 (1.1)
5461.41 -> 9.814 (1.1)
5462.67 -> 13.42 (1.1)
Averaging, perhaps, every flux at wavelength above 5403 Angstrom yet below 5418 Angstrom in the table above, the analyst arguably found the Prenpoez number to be 11.5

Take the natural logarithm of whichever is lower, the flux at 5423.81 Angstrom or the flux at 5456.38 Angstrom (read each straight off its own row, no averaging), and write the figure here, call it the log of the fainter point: 2.41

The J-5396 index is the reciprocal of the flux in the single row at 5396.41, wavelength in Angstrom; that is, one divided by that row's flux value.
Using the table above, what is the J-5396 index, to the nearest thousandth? 0.079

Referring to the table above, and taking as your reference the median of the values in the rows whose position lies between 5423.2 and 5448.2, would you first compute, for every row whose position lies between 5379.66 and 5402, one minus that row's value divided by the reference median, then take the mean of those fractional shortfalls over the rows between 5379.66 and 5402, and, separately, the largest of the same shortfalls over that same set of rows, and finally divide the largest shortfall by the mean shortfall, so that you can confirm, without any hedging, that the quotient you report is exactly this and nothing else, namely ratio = -16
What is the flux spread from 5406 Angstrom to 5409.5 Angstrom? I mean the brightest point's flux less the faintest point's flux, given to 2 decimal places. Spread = 0.75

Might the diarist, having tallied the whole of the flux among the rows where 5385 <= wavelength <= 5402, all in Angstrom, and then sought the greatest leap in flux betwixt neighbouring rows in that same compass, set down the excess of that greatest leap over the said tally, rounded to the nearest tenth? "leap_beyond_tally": -171.6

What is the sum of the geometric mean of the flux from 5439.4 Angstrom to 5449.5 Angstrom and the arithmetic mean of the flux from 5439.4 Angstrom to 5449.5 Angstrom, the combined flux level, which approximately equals 25.1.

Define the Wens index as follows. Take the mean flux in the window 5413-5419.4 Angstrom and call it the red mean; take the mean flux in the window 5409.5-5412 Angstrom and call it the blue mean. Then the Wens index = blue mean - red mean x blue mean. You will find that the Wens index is -134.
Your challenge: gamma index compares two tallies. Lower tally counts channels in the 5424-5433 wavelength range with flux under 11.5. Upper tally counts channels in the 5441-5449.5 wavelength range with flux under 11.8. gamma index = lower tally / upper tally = 2.0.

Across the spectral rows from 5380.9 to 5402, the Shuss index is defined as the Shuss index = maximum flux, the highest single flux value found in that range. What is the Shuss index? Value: 14.13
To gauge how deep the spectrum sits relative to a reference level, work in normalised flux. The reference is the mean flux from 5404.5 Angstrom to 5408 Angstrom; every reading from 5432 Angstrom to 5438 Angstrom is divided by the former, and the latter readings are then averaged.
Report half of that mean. 0.572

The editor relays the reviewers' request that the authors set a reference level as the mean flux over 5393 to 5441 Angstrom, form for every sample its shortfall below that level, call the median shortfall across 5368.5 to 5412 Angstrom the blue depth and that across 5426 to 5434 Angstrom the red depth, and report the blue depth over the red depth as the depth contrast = 0.0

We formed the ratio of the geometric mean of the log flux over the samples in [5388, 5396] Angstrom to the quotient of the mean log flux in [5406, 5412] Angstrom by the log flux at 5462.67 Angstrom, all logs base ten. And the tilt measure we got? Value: 1.19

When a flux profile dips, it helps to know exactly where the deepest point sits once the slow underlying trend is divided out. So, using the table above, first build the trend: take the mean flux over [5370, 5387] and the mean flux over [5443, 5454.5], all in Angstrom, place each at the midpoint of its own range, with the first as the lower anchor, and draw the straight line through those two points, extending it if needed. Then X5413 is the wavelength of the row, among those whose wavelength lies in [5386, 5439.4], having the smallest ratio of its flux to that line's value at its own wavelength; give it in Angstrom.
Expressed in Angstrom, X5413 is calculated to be 5437.57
